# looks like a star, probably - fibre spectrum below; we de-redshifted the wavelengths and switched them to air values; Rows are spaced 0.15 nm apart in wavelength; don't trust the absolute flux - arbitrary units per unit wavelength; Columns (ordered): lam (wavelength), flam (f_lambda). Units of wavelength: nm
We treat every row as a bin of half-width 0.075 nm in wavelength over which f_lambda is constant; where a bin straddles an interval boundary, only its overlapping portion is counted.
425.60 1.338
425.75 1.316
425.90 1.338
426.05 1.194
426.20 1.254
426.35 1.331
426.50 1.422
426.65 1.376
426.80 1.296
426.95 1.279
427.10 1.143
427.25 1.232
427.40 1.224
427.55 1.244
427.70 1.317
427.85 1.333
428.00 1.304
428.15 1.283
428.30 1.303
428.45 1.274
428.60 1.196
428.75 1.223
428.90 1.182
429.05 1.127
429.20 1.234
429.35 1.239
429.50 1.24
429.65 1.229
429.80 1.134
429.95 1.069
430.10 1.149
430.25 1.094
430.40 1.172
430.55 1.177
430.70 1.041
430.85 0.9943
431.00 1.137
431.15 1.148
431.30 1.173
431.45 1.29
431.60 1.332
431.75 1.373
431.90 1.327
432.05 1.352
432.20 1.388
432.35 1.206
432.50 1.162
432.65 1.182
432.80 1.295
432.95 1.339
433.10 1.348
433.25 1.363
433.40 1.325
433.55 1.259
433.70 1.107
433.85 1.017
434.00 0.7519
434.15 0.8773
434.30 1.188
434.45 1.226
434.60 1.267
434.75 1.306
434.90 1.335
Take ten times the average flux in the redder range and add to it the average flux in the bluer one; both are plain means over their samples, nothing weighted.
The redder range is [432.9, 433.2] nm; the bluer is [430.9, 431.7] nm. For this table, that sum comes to 14.7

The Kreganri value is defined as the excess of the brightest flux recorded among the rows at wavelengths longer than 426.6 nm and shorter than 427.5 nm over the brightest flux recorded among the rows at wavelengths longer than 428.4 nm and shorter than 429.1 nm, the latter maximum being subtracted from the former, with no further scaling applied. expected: 0.10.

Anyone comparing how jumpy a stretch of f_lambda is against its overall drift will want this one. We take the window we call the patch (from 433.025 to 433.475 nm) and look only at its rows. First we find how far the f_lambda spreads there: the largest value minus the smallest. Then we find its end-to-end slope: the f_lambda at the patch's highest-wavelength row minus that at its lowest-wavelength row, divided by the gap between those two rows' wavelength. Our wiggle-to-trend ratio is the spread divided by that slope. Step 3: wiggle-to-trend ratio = 0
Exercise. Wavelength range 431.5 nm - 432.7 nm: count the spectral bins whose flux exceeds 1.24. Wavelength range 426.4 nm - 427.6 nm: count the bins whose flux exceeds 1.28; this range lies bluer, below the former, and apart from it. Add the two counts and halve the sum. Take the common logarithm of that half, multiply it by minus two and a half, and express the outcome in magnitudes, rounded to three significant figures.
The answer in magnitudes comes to -1.51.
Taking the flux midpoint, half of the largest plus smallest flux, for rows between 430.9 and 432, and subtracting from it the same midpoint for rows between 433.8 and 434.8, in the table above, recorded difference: 0.23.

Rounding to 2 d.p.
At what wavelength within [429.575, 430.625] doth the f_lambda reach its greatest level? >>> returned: 429.65 nm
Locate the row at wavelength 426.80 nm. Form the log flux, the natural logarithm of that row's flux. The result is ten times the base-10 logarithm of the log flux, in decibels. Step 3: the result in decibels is -5.9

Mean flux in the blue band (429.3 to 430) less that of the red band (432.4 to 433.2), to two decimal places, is -0.08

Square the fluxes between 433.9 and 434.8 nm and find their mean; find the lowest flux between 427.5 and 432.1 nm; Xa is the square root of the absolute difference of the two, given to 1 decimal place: 0.5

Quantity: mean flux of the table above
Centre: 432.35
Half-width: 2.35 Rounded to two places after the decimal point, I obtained 1.20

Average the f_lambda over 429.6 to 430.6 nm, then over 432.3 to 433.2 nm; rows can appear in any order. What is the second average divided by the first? 1.10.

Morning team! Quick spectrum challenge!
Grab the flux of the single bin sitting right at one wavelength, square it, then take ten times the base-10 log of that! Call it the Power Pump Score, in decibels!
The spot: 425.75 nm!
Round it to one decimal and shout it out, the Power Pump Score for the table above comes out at 2.4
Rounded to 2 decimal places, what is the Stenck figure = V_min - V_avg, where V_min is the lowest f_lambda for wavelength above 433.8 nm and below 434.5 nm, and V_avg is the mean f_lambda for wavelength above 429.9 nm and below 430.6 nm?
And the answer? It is -0.38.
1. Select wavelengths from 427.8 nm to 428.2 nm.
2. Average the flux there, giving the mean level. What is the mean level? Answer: 1.31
